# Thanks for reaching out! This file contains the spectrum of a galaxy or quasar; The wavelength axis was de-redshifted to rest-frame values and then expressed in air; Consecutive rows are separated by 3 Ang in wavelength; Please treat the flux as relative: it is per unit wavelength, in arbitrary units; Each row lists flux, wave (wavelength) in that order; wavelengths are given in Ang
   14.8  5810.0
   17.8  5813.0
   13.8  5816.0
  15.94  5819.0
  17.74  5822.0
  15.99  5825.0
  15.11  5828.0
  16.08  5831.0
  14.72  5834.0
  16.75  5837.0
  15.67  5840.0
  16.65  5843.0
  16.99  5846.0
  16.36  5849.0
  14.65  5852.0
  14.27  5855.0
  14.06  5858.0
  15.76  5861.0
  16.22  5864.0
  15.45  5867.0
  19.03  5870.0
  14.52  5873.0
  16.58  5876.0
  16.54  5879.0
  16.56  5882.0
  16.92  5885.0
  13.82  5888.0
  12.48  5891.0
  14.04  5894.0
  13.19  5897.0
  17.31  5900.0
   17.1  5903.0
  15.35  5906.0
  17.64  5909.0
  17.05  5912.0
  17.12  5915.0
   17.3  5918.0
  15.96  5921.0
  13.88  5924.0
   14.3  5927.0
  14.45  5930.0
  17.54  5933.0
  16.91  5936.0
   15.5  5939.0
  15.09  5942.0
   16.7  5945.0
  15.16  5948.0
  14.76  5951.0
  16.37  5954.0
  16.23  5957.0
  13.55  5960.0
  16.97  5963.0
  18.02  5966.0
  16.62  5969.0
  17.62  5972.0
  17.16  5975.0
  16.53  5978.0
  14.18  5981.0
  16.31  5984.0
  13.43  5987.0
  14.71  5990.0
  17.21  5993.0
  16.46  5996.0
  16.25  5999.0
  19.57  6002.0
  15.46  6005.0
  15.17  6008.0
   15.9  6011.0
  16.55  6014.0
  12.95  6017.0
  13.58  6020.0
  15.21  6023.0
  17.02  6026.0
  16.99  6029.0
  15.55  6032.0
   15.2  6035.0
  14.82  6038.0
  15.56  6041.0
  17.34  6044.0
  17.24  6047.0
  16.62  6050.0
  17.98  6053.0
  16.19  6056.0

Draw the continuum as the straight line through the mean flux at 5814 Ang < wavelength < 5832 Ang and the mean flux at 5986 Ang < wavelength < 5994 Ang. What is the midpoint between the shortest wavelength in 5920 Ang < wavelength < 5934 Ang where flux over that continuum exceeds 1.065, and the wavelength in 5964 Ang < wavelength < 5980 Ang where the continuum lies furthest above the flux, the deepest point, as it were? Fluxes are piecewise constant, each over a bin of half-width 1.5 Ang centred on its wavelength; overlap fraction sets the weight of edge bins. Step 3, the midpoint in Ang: 5955.5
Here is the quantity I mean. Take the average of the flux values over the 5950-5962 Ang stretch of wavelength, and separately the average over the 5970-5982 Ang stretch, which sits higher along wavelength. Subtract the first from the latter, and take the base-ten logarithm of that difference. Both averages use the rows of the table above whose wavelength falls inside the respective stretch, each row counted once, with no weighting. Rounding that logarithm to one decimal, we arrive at 0.1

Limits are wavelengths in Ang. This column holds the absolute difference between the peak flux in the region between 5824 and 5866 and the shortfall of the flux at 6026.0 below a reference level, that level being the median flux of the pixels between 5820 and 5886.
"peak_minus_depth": 17.9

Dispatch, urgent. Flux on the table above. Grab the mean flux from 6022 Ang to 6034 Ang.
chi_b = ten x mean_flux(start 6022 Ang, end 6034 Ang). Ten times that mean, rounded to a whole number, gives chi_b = 162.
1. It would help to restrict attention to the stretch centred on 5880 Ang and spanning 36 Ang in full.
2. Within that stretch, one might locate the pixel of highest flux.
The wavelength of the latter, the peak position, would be 5870.0 Ang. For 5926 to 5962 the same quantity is 5933.0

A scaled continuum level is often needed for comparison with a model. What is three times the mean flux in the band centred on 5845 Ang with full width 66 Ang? 47.7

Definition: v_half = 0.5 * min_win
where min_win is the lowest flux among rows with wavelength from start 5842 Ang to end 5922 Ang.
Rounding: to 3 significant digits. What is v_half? 6.24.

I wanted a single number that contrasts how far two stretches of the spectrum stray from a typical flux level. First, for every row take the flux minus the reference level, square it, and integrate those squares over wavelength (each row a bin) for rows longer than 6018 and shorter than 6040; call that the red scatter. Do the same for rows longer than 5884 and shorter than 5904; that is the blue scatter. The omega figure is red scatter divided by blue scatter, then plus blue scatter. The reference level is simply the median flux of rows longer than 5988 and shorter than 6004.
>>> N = 122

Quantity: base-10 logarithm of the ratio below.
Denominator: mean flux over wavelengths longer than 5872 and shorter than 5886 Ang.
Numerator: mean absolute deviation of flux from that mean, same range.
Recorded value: -1.38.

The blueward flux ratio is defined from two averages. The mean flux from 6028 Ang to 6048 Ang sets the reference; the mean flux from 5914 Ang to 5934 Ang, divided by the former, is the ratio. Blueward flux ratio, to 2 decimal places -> 0.98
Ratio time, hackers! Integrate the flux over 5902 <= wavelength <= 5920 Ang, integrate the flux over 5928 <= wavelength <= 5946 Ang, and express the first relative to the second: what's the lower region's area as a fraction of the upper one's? 1.06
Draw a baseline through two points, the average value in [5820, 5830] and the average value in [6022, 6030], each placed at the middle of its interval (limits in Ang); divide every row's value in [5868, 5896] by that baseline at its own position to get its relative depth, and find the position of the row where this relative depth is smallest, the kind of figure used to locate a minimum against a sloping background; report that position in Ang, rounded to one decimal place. 5891.0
